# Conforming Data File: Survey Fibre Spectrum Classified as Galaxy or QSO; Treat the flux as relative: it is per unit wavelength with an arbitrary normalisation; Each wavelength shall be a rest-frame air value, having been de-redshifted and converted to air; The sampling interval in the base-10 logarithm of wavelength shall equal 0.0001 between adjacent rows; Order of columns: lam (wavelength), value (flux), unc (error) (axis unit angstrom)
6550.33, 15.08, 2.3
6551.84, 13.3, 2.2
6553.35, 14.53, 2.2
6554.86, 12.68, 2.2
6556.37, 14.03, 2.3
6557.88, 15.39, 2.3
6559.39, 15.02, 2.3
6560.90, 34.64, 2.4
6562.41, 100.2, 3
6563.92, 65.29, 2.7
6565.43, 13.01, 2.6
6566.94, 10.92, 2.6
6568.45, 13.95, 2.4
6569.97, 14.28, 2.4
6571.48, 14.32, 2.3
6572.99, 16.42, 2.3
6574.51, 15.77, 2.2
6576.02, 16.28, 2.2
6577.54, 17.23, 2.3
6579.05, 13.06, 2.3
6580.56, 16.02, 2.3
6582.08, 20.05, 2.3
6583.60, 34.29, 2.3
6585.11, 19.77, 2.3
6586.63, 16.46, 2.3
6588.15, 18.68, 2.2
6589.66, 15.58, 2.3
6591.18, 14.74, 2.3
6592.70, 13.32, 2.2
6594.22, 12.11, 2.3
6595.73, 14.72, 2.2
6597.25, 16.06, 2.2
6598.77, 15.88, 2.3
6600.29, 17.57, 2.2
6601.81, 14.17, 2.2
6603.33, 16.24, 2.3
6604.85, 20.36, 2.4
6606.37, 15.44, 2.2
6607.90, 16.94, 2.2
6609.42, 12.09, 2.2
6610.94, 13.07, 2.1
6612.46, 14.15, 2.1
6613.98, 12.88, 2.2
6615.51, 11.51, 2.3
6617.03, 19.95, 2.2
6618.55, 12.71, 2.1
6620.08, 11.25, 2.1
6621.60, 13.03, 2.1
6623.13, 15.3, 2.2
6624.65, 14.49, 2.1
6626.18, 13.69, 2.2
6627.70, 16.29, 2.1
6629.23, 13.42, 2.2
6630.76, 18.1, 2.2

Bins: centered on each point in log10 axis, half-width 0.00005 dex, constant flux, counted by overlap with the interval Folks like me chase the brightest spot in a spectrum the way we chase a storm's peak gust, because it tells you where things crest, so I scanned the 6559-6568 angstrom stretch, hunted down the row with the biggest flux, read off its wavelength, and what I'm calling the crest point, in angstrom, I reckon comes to 6562.41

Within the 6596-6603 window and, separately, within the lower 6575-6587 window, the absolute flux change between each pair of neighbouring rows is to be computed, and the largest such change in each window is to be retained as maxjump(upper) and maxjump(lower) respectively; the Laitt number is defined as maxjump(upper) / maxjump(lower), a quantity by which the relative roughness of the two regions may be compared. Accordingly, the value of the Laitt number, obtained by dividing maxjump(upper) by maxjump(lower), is 0.23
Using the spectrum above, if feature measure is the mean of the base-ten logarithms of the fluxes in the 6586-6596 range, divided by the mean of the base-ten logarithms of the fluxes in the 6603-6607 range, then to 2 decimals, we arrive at 0.95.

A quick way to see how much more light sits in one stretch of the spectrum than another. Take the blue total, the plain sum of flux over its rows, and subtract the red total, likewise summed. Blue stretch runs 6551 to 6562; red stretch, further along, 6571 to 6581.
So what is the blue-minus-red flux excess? 10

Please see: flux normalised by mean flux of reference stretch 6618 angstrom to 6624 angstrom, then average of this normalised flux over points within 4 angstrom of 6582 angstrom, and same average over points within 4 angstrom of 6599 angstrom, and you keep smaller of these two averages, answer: 1.20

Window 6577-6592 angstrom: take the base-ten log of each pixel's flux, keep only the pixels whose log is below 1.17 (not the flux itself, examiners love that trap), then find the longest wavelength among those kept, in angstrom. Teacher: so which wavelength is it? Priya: 6591.18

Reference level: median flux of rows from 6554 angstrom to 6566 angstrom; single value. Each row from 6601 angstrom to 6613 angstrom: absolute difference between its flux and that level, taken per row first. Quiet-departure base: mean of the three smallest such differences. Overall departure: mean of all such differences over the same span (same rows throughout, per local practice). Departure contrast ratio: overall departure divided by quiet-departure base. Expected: 3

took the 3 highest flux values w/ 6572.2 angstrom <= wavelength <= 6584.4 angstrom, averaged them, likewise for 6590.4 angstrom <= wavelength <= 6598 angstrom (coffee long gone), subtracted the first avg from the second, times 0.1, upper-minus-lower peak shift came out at -0.87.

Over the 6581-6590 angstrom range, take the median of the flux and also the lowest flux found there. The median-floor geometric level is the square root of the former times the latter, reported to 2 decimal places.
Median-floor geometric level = 17.31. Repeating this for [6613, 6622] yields 12.00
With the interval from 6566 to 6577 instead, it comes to 12.50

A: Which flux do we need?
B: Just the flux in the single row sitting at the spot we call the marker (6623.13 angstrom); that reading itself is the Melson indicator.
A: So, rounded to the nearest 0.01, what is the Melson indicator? 15.30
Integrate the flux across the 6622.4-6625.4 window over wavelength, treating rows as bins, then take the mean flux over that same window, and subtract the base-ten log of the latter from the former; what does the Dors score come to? 44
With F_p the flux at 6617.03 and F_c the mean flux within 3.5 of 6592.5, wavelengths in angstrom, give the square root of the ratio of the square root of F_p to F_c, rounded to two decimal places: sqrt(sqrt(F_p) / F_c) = 0.56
